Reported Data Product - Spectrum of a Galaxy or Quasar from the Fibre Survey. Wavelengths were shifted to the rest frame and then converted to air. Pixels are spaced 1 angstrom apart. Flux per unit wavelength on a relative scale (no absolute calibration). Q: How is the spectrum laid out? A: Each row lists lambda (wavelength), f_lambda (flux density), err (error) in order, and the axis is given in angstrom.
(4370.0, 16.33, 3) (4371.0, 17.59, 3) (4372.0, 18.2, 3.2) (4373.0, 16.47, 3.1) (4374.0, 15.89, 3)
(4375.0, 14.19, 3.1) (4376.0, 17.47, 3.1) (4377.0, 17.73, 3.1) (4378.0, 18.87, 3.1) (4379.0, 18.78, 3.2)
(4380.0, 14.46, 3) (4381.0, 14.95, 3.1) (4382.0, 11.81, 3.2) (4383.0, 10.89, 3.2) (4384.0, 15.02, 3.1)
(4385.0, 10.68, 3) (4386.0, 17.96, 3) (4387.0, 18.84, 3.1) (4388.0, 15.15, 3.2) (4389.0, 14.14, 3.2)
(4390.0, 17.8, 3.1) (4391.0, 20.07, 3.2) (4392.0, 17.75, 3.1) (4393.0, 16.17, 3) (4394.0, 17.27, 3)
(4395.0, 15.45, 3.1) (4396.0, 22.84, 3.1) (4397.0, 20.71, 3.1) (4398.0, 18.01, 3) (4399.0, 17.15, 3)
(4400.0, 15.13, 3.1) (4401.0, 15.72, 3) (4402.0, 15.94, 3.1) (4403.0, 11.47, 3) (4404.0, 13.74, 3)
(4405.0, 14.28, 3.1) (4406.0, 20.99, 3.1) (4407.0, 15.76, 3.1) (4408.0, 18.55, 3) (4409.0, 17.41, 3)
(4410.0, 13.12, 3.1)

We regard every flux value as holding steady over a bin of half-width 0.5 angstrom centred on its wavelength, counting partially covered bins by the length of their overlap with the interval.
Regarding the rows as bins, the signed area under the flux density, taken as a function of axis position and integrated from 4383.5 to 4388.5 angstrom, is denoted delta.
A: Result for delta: 78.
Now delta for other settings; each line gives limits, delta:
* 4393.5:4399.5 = 111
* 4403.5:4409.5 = 101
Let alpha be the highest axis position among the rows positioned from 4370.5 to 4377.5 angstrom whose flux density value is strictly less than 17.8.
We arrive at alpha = 4377.0 angstrom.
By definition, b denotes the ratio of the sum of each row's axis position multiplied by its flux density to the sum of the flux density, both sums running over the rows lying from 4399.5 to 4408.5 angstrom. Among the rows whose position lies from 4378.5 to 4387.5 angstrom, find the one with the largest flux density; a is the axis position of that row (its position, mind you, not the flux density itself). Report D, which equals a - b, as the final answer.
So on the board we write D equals -17.2 angstrom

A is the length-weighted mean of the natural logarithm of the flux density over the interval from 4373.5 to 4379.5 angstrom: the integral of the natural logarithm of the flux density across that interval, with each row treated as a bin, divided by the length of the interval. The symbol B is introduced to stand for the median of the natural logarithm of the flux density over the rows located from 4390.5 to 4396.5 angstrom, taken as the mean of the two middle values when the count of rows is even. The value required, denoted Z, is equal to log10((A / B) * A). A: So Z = 0.45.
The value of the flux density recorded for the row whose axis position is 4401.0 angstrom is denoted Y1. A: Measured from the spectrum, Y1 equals 15.72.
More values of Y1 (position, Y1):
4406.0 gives 20.99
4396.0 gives 22.84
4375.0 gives 14.19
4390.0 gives 17.8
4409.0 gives 17.41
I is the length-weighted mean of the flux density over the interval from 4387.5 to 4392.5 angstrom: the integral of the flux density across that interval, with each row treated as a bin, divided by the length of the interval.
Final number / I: 17.0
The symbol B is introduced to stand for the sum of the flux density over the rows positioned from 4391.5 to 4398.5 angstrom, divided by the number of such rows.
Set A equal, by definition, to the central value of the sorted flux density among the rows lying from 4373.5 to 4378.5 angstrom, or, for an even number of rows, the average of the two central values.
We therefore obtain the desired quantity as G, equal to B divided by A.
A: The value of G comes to 1.05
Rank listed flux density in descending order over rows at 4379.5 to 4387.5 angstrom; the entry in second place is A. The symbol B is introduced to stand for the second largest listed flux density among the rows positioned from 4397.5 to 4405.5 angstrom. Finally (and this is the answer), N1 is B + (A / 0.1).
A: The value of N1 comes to 197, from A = 17.96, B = 17.15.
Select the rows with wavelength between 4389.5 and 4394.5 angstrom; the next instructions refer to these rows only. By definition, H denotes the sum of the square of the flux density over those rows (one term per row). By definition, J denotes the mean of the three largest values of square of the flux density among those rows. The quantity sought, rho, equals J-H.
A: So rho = -1250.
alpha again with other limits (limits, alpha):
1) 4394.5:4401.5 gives 4401.0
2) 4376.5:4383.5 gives 4383.0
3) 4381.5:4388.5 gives 4388.0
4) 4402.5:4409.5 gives 4409.0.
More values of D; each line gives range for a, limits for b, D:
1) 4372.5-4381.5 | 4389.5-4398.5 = -16.1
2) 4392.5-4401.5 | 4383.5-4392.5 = 7.8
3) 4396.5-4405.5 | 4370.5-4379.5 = 21.9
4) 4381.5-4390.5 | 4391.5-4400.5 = -9.0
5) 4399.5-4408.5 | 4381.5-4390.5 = 19.7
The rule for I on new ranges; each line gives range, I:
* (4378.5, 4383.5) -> 14.2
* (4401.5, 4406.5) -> 15.3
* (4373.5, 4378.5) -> 16.8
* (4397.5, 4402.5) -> 16.4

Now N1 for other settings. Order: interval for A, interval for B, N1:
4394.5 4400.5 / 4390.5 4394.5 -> 225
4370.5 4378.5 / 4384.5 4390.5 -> 200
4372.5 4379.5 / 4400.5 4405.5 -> 204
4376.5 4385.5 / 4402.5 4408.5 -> 206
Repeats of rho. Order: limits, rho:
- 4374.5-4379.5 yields -1189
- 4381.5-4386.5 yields -691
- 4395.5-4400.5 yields -1373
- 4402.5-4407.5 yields -916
